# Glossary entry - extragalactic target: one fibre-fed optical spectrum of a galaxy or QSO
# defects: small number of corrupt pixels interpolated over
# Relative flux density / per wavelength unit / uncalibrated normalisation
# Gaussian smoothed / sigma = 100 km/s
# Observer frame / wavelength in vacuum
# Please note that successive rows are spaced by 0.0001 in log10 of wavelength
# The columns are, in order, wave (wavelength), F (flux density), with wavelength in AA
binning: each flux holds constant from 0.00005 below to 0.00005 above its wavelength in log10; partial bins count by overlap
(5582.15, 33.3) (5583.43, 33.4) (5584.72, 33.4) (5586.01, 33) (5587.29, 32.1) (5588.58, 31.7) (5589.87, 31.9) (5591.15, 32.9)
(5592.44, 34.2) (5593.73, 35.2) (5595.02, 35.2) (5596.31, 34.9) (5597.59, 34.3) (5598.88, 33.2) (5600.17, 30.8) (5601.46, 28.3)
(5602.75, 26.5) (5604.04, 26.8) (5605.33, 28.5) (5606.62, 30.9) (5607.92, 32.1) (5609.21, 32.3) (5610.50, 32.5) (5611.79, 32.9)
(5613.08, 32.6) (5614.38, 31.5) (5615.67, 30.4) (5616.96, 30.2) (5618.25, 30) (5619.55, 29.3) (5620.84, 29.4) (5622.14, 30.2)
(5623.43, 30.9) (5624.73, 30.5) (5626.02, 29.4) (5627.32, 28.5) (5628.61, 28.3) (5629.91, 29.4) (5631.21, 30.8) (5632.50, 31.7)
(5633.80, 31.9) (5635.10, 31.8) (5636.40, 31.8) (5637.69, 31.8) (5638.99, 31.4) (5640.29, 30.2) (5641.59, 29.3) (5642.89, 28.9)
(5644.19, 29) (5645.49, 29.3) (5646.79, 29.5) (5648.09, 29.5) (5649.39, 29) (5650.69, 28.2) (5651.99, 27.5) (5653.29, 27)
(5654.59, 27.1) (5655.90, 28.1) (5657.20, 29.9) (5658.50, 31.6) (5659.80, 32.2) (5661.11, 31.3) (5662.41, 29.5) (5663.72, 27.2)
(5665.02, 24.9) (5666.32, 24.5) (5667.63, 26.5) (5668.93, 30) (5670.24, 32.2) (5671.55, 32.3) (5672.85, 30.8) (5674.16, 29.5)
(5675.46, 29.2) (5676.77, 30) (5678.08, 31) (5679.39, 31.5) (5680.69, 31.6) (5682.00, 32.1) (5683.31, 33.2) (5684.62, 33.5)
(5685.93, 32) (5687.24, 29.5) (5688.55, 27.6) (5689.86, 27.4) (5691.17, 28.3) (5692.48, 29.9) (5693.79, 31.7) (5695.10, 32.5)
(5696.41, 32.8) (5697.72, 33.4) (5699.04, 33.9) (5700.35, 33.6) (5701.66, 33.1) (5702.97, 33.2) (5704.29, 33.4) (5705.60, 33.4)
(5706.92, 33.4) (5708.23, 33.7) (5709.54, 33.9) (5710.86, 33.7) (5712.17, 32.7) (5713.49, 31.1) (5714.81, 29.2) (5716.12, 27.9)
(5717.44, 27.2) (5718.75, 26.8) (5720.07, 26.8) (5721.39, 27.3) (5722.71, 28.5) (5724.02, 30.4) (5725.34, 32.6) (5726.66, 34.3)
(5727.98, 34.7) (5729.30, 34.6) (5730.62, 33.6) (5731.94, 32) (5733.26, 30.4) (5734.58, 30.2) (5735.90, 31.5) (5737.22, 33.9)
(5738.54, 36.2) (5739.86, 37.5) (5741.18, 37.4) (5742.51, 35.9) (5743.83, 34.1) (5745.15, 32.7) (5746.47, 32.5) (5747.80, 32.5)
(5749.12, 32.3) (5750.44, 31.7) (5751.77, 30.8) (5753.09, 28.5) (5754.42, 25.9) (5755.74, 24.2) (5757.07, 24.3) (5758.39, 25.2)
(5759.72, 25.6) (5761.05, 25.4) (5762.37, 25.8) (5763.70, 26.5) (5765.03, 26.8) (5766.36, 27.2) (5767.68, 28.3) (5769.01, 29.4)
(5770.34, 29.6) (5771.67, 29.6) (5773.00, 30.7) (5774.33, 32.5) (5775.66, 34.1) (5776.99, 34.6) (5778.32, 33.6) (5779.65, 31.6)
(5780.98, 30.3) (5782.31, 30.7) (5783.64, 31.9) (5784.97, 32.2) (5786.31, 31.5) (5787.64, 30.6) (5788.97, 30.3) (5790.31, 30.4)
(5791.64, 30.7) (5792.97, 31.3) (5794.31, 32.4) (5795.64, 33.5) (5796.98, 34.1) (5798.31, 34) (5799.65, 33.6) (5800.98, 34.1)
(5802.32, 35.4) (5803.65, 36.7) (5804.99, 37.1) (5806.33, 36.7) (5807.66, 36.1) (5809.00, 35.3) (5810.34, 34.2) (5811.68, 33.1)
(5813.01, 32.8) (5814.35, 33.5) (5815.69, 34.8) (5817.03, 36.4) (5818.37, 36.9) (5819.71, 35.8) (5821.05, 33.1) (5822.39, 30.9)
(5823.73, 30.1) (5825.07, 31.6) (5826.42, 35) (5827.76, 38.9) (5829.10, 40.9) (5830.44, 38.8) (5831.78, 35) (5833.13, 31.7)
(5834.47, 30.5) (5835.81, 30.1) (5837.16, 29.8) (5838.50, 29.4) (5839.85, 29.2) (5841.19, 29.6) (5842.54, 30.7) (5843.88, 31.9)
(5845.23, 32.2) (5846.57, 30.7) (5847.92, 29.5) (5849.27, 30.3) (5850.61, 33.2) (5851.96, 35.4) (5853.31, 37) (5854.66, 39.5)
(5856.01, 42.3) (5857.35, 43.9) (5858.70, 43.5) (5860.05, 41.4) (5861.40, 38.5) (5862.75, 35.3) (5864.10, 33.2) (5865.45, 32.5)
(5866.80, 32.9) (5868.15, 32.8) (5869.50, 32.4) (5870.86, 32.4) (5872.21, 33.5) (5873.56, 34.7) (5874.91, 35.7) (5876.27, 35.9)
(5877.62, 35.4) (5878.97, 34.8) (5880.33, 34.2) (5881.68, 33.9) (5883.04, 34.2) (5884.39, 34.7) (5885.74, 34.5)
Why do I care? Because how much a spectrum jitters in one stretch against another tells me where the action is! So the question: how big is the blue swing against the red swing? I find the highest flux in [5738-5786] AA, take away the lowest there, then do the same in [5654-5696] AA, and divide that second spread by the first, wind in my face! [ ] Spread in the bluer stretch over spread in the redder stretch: 0.68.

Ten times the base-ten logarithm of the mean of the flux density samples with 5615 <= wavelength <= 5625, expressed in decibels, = 14.79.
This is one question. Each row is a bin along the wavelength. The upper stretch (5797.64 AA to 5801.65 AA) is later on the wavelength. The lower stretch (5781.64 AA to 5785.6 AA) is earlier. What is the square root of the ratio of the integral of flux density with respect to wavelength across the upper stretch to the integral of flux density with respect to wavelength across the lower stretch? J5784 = 1.04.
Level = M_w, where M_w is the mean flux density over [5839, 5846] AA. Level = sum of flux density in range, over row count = 31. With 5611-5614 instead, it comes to 33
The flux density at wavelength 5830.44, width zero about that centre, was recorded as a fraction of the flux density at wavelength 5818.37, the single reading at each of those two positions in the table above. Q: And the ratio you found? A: 1.05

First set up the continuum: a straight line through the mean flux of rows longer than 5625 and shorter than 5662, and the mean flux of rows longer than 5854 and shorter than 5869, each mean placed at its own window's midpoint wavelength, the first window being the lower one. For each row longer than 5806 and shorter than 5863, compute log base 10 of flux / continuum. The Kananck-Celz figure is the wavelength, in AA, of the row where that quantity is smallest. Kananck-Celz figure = 5839.85 AA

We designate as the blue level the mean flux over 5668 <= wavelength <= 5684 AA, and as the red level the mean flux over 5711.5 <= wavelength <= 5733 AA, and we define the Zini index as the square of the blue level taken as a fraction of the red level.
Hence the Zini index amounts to 1.03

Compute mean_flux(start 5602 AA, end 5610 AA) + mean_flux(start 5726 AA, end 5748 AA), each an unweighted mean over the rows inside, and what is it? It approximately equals 63.3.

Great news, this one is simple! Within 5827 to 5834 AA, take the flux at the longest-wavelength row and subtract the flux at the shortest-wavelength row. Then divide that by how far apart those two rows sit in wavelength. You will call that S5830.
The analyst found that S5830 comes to -1.3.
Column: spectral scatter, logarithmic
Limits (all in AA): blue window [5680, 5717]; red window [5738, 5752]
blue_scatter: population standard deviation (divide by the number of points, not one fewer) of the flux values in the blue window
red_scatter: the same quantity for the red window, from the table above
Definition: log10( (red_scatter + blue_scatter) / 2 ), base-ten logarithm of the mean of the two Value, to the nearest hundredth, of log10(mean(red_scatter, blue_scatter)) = 0.34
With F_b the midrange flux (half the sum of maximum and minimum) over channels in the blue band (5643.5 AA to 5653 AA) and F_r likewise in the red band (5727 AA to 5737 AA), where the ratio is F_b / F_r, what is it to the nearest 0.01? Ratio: 0.88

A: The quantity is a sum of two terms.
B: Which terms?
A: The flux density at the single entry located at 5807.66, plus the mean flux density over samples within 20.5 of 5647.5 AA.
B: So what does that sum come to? 65.4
